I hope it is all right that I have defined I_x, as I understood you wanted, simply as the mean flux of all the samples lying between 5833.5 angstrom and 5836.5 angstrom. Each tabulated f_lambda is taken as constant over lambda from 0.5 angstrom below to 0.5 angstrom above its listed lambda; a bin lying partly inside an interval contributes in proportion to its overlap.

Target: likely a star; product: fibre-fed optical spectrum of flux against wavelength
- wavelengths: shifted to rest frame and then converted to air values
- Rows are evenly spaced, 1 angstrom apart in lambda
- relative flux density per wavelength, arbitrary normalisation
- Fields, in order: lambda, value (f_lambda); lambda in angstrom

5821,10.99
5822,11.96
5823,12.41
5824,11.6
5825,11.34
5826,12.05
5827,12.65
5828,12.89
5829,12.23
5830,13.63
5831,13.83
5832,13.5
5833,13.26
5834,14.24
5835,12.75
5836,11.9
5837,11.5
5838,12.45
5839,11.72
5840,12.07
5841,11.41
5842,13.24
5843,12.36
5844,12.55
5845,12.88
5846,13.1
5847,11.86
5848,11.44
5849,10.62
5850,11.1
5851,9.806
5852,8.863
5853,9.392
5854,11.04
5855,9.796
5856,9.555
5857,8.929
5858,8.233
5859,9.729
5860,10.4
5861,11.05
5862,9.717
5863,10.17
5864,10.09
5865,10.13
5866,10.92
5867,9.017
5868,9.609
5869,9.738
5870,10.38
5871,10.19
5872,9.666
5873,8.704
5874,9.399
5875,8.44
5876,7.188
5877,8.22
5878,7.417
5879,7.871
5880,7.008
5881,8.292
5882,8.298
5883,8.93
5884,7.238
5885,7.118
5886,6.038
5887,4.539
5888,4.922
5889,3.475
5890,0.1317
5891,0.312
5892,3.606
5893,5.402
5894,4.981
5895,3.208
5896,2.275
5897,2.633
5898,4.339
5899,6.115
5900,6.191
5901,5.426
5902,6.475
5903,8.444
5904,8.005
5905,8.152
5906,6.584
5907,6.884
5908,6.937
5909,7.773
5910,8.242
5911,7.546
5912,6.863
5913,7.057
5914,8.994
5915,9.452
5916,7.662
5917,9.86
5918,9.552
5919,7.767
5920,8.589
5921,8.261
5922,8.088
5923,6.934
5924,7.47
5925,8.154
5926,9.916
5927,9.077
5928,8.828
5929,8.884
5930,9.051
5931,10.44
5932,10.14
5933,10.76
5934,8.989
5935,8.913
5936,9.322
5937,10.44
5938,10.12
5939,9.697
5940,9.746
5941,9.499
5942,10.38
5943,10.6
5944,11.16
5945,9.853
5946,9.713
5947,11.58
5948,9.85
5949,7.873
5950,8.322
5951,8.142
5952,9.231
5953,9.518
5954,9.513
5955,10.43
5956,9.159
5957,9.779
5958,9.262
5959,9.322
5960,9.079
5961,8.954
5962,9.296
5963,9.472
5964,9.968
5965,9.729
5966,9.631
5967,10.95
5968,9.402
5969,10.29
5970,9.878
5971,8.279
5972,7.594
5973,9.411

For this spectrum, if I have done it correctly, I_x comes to 13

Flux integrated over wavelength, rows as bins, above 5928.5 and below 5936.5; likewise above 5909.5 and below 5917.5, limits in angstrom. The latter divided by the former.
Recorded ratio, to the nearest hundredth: 0.86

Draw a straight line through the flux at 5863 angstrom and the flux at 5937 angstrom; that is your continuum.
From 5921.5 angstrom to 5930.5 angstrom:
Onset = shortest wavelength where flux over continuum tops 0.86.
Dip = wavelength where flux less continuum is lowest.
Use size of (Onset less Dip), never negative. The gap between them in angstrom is 3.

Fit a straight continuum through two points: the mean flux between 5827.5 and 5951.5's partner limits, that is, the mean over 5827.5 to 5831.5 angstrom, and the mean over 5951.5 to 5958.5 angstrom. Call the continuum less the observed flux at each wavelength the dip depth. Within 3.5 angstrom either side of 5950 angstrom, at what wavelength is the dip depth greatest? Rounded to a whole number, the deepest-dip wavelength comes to 5949 angstrom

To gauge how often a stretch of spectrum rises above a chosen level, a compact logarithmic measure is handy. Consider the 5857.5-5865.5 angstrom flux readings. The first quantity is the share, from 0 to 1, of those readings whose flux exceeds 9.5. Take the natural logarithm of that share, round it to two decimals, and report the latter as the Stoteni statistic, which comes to -0.13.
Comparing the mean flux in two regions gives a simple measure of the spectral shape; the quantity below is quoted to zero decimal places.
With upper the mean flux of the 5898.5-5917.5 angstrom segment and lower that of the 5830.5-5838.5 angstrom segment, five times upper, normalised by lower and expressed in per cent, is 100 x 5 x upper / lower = 290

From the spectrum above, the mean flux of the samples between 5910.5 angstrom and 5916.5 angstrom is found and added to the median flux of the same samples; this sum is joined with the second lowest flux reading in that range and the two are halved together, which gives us 11.3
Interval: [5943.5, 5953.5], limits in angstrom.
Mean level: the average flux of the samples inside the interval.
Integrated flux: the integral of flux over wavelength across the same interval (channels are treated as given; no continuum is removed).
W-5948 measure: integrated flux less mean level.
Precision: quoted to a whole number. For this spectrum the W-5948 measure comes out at 86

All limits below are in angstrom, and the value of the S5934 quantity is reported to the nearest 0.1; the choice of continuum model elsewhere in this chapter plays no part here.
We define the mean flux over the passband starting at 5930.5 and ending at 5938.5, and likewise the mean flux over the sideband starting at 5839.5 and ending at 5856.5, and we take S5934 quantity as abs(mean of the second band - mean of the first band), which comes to 1.3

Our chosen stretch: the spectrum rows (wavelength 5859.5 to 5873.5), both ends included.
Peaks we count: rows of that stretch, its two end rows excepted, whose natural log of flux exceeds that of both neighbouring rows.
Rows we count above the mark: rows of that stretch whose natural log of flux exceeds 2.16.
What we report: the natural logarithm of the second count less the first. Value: 2.30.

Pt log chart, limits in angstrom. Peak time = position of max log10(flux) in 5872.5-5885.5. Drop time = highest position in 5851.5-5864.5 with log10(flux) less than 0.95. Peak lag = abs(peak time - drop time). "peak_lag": 16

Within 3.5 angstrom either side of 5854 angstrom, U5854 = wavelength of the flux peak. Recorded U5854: 5854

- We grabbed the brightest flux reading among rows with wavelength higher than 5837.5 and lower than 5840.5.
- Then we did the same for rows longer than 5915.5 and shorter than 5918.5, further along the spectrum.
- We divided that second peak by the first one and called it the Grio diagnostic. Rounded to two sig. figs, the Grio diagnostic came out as 0.79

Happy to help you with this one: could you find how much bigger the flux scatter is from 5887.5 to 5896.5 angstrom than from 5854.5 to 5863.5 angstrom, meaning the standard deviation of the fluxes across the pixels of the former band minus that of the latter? 1.1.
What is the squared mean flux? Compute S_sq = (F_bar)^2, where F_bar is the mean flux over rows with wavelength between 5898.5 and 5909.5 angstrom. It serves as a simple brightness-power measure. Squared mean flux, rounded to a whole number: 49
